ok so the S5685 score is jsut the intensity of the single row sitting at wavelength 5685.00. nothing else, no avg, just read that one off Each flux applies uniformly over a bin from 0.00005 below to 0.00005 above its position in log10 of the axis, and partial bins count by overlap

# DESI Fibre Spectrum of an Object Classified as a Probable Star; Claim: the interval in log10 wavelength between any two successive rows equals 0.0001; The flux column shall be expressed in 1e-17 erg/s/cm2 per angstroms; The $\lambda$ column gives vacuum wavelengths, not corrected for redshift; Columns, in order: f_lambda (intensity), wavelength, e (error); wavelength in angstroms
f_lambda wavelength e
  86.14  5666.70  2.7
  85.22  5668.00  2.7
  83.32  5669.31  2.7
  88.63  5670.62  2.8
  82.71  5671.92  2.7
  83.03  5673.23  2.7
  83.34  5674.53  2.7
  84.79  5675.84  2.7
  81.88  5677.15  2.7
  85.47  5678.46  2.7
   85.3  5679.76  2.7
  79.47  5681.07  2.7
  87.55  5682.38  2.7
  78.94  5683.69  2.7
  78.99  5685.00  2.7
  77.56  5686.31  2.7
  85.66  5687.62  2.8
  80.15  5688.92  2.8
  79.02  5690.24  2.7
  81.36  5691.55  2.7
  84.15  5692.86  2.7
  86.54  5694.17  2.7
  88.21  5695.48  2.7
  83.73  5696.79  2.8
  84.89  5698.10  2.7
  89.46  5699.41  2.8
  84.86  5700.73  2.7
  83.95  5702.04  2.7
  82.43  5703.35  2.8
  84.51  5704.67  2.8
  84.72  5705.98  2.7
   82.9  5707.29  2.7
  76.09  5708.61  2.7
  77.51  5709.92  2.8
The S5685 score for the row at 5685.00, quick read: 78.99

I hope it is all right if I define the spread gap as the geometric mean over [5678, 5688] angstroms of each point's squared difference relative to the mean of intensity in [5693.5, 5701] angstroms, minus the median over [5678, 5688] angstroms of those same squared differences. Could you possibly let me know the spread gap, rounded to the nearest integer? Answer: -17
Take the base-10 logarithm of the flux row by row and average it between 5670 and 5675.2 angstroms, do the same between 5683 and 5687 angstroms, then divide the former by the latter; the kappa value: 1.02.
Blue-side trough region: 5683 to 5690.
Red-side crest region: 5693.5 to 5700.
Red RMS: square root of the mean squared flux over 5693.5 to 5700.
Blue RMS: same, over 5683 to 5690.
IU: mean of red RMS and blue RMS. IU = 83.5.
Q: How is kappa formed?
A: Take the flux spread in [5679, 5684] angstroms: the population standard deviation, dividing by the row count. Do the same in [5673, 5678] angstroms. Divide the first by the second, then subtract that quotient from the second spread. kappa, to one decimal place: -2.5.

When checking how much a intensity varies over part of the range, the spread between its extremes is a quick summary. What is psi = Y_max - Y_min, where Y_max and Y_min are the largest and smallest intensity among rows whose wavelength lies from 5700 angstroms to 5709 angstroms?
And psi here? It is 8.8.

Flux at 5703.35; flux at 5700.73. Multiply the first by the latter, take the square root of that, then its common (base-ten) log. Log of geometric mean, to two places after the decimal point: 1.92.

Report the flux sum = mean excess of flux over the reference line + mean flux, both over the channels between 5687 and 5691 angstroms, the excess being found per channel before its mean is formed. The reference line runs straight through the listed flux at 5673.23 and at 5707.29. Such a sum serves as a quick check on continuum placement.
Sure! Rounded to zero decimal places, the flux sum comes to 80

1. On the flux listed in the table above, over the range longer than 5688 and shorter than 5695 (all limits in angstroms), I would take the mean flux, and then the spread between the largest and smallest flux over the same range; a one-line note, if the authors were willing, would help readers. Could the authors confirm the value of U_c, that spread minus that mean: -75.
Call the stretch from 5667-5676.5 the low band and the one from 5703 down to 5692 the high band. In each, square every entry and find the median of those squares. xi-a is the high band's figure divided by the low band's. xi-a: 1.037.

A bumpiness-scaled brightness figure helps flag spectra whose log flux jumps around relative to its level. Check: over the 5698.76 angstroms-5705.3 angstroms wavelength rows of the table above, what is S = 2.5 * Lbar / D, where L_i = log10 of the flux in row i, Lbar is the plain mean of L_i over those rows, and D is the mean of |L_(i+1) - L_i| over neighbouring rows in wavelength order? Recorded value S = 416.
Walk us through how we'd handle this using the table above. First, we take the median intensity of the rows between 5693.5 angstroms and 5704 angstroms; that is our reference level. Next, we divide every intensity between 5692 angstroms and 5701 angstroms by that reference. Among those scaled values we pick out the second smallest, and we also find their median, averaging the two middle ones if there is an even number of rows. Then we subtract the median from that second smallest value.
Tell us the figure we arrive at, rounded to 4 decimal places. -0.0087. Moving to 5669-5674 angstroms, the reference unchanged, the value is -0.0017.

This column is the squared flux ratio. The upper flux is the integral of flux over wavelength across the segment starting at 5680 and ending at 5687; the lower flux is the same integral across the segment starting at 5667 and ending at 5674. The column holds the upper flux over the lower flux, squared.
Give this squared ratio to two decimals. 0.91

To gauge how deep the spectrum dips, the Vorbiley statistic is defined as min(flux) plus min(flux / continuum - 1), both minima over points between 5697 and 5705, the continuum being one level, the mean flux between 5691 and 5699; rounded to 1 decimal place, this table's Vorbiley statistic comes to 82.4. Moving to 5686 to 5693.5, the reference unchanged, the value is 77.5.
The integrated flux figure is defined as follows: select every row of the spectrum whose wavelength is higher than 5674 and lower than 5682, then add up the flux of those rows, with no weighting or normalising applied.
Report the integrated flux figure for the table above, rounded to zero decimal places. 500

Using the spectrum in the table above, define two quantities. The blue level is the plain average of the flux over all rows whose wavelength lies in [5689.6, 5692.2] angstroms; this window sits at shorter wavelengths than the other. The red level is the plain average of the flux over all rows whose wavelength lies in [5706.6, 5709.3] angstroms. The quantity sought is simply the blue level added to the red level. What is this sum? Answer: 160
